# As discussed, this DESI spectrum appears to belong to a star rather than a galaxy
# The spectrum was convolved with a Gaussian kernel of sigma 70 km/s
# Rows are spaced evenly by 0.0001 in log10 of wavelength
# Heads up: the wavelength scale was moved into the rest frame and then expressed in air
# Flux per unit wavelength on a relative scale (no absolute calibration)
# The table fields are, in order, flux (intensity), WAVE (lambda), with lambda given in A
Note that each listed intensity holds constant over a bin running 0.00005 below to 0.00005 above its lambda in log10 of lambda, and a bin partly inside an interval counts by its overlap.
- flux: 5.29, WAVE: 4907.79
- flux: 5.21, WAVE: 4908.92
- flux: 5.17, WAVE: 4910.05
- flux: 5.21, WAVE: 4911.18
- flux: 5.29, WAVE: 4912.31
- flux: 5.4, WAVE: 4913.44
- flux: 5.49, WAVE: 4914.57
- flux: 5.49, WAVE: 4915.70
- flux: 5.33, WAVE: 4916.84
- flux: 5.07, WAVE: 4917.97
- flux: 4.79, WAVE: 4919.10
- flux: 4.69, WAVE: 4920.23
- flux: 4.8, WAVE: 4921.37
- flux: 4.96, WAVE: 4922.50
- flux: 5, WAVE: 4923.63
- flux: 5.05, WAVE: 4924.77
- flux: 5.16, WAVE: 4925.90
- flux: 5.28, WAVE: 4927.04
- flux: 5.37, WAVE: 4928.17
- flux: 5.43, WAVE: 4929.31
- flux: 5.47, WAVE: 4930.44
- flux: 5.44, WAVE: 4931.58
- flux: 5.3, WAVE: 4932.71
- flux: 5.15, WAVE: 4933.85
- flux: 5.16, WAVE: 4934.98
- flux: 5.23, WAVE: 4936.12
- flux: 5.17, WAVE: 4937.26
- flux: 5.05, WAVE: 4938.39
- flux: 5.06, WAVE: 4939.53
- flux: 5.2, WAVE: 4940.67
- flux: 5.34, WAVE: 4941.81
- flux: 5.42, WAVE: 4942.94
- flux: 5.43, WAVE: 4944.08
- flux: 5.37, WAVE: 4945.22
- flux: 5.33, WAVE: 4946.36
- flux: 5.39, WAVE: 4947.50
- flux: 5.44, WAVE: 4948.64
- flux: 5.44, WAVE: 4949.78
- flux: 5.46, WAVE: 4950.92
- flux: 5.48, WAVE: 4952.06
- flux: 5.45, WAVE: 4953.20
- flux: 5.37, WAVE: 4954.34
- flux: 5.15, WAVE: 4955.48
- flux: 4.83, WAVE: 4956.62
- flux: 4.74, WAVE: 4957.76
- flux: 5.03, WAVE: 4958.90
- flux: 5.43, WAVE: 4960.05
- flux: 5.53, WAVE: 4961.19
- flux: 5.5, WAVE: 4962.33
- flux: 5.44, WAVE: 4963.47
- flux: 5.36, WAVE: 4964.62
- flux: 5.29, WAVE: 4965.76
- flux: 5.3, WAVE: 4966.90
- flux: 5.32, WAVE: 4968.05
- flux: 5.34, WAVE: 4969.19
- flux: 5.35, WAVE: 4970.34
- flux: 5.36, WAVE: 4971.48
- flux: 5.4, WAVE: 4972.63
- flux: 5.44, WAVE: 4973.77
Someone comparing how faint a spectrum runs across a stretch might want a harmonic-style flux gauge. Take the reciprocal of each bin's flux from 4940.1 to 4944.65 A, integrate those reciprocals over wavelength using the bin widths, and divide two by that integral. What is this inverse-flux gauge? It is 2.35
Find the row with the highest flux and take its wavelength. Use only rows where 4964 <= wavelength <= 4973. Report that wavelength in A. 4972.63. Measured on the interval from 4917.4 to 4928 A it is 4927.04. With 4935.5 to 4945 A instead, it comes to 4944.08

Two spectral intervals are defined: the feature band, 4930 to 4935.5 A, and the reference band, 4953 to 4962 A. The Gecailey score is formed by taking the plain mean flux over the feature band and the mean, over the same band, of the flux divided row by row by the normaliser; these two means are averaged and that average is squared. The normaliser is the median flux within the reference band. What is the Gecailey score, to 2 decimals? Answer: 9.96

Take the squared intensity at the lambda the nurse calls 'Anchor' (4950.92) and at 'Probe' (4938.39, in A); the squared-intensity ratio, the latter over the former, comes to 0.86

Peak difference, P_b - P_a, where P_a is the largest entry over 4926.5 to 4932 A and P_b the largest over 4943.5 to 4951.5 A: -0.010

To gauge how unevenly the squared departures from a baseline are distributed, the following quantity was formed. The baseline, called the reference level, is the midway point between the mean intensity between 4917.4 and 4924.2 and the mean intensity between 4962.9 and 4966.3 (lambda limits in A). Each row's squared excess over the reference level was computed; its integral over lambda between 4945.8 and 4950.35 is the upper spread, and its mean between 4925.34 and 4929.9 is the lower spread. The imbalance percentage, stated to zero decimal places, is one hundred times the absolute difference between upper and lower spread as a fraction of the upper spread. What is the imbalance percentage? 87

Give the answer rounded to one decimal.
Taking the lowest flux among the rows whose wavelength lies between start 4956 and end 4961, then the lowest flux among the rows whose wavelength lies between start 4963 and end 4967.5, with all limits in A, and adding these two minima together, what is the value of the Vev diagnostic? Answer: 10.0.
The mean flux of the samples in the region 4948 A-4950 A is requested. 5.44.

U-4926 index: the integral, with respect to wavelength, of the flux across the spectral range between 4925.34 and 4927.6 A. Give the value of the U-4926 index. 12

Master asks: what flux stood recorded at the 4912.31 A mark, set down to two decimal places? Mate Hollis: 5.29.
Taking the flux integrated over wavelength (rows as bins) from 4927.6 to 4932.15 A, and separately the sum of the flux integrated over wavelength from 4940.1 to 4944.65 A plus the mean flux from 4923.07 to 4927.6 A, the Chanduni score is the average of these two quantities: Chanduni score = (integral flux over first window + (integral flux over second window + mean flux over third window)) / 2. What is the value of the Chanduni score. 27.1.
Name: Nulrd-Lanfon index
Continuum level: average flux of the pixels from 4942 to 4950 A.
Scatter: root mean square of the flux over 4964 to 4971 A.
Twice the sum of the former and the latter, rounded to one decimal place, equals 21.5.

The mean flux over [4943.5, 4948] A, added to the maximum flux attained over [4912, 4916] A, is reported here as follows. 10.9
